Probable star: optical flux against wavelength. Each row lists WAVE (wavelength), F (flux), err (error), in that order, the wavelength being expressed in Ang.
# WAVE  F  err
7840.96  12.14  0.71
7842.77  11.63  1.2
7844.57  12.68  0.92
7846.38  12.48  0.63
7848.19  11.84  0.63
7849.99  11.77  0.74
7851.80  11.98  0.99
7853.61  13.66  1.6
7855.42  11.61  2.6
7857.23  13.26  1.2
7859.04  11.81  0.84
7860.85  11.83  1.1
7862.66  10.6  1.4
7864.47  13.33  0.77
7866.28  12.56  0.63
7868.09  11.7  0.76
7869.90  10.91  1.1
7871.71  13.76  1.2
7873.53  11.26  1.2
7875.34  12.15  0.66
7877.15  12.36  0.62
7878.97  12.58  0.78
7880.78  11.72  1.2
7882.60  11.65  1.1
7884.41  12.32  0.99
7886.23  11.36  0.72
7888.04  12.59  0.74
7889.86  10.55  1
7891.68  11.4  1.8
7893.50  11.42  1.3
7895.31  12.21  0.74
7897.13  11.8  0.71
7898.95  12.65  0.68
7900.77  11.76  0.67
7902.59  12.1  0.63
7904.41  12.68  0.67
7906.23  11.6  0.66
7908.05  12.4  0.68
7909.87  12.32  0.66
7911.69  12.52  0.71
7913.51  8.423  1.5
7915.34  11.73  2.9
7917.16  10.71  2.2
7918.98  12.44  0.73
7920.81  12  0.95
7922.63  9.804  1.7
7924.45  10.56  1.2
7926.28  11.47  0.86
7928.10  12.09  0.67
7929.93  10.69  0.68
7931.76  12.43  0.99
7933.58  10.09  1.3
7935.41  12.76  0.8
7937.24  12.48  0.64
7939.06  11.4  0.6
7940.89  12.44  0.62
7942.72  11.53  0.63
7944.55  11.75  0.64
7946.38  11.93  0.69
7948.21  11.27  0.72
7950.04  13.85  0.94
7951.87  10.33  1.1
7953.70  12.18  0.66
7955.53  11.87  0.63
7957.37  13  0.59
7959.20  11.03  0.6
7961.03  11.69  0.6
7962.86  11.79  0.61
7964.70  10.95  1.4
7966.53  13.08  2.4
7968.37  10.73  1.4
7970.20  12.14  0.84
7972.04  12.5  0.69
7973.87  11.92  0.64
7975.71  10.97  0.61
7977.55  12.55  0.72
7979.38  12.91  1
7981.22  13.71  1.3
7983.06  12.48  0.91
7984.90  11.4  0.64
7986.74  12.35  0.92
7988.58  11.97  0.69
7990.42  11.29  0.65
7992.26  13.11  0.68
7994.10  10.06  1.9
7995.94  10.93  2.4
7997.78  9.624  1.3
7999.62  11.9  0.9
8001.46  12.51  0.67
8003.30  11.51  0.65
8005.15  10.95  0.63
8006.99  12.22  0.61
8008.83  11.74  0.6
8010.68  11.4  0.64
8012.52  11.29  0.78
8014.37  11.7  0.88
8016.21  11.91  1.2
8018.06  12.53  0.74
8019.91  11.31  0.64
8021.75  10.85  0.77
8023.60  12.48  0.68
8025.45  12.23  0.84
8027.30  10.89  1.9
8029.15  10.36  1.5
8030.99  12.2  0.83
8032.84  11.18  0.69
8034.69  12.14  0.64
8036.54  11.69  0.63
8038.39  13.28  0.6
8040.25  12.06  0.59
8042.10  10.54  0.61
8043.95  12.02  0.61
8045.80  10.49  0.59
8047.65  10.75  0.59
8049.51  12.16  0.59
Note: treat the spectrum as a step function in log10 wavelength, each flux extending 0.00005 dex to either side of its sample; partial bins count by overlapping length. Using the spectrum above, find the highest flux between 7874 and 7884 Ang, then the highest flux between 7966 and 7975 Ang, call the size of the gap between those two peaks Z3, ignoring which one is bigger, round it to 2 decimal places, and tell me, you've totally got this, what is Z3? 0.50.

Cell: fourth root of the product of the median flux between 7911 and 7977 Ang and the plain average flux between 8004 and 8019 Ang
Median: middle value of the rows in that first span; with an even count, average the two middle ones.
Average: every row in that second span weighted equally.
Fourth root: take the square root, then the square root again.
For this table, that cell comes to 3.43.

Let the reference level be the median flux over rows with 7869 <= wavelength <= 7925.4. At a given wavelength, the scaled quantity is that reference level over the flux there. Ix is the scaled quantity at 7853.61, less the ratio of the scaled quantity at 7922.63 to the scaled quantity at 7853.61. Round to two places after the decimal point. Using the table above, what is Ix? -0.53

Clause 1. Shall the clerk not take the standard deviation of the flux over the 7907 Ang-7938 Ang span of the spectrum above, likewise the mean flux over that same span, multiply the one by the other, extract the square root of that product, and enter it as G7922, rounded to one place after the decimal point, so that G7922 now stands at 3.7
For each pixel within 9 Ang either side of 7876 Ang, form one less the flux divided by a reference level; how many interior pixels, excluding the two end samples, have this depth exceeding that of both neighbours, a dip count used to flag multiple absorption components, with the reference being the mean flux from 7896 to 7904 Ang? 3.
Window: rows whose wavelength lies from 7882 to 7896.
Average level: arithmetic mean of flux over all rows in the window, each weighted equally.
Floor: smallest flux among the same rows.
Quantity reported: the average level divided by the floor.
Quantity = 1.11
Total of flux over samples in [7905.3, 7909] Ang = 24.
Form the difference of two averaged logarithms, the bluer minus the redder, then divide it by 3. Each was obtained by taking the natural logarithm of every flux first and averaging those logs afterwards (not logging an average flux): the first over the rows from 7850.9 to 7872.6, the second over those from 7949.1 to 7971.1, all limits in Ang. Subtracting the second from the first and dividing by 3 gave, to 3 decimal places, 0.010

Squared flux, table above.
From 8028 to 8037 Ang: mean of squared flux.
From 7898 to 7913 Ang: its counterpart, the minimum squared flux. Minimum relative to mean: 1.01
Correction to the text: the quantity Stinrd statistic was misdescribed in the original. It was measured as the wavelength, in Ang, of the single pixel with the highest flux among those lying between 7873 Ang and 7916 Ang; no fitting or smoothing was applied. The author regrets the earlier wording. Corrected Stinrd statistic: 7904.41 Ang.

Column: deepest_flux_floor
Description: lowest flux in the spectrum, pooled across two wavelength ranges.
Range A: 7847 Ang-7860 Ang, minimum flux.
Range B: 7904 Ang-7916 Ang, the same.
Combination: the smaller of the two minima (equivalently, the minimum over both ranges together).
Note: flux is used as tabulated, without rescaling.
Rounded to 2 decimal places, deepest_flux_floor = 8.42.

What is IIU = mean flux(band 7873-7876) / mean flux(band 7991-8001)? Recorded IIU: 1.05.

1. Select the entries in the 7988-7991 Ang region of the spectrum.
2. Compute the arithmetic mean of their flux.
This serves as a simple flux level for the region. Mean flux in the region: 11.6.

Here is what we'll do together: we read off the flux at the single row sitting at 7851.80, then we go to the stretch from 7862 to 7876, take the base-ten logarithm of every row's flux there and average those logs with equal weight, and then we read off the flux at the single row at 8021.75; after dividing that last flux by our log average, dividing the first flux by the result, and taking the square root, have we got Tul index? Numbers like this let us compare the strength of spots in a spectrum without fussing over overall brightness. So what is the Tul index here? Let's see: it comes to 1.09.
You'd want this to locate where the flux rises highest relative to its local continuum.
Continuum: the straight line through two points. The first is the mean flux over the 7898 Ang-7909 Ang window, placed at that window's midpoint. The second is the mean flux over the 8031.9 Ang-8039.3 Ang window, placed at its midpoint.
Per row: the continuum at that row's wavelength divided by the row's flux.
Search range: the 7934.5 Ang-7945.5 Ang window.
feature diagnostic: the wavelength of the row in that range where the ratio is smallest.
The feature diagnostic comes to 7935.41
